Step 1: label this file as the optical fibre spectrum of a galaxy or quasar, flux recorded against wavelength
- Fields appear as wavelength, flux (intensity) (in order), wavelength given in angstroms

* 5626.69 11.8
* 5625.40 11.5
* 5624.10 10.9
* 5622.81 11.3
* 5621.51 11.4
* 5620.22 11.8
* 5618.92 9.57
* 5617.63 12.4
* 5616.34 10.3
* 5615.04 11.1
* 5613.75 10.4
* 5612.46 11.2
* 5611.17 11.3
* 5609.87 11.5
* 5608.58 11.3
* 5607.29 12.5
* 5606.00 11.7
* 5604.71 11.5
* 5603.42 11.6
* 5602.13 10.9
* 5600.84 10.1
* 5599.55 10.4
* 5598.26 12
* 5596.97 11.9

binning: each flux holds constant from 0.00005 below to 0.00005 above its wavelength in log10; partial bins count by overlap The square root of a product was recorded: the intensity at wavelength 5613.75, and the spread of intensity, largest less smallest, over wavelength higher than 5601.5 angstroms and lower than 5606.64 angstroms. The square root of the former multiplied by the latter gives 2.9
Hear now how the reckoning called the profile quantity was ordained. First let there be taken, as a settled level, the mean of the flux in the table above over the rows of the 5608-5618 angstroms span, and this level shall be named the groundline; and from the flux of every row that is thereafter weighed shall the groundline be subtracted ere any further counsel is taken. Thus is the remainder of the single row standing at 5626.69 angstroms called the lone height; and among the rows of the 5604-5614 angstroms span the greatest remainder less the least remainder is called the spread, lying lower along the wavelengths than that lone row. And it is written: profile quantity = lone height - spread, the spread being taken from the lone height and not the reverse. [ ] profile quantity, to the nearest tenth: -1.5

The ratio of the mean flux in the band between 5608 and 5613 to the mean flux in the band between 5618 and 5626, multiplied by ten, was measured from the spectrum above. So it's 10.2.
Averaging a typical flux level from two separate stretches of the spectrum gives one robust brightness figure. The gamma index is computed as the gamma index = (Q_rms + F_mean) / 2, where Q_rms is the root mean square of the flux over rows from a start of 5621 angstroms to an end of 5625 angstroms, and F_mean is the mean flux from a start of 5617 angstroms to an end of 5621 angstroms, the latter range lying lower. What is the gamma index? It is 11.2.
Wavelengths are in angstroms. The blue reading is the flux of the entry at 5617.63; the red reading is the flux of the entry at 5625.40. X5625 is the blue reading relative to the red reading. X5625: 1.08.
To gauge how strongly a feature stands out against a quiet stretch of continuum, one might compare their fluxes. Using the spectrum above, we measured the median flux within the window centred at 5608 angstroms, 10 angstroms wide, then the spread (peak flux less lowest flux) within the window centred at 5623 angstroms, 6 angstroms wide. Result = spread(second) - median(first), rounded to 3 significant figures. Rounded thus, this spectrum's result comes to -10.6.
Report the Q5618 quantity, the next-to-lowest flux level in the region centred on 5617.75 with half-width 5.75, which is 10.3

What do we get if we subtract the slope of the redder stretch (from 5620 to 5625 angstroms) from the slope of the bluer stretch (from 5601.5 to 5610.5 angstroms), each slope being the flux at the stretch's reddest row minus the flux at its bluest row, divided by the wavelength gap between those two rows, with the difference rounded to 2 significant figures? 0.31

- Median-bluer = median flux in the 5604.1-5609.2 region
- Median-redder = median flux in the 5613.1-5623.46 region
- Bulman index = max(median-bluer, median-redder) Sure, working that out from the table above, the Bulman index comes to 11.60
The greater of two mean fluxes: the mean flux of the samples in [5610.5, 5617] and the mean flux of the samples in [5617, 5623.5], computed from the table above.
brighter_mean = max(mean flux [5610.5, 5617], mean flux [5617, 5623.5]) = 11.29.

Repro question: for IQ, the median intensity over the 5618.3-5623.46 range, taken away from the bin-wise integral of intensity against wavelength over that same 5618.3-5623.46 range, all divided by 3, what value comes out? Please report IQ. 15.2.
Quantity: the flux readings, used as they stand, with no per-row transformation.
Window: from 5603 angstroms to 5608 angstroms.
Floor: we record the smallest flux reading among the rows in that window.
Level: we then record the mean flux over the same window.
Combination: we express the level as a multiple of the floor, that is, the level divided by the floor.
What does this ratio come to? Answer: 1.03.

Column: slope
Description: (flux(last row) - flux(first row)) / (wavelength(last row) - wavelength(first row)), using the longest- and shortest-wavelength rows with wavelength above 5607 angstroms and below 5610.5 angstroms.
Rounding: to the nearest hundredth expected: -0.39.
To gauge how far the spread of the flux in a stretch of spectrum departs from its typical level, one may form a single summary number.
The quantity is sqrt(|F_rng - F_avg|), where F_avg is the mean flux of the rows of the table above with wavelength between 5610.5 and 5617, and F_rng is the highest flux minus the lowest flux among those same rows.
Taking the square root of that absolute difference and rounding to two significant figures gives 3.1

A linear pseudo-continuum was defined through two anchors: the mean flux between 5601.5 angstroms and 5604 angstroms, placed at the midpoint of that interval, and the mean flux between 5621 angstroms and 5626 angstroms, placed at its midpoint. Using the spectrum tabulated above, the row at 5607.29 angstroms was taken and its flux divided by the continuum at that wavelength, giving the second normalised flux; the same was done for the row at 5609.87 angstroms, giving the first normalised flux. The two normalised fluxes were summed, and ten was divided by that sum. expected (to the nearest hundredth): 4.69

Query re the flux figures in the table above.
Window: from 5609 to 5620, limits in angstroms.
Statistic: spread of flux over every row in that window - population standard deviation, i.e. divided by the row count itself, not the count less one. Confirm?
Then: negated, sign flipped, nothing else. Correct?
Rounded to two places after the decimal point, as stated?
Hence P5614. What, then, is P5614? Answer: -0.81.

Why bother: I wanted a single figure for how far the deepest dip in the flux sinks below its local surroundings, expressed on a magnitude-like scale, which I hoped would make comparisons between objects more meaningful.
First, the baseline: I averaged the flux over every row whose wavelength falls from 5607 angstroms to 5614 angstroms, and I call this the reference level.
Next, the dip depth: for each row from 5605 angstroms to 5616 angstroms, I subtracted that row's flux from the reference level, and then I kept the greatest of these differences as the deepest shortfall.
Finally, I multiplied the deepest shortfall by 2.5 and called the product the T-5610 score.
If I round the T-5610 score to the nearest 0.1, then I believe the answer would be 2.4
